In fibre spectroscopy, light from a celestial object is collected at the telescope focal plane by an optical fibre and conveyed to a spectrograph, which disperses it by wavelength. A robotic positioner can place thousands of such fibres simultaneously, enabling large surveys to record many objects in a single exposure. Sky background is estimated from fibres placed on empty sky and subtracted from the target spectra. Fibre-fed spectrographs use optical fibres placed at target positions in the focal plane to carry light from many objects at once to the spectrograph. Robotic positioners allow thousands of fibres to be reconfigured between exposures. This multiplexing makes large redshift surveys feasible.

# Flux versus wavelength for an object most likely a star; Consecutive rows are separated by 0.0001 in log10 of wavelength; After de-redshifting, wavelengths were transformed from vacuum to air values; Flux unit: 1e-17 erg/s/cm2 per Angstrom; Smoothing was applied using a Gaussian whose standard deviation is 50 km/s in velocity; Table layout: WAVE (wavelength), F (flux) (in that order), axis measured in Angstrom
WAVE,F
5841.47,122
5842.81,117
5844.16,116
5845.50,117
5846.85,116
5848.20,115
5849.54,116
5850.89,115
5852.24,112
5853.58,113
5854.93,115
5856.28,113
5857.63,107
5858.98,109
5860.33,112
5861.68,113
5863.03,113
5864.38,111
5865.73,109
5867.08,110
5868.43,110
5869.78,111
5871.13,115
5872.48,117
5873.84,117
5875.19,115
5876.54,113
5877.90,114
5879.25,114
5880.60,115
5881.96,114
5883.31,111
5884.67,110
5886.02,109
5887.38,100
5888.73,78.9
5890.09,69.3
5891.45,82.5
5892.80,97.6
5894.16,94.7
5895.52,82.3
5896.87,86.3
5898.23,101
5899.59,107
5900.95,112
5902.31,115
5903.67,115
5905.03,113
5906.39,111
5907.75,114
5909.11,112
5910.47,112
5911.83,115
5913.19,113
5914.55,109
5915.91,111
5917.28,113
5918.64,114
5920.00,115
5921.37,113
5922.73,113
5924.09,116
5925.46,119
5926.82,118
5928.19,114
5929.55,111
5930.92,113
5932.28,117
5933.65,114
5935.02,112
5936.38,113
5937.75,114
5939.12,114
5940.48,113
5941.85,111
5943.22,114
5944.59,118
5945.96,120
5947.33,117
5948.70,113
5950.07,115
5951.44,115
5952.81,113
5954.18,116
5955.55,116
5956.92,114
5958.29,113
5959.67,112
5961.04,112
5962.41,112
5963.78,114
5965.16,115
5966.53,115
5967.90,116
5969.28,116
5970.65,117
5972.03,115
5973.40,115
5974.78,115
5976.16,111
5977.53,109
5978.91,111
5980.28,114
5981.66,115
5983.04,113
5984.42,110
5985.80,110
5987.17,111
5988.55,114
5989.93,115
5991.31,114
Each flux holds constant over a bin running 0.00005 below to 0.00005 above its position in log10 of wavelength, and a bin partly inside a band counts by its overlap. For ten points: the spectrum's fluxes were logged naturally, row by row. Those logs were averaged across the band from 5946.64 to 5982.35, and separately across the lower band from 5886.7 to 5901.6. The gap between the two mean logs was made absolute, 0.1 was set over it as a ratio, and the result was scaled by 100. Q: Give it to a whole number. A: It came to 44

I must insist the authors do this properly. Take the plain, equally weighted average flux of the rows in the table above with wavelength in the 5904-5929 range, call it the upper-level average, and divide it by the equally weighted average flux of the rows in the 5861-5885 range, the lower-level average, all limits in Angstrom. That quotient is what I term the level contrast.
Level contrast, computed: 1.01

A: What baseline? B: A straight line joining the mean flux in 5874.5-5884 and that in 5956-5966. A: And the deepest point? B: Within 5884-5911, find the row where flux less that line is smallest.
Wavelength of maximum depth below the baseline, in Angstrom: 5890.09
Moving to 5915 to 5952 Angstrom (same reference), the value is 5915.91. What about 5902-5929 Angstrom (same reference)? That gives 5914.55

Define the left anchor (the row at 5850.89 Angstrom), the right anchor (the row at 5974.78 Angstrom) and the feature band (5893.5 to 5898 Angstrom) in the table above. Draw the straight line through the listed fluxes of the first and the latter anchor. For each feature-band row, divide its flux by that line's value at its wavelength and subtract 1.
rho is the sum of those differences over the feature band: -0.71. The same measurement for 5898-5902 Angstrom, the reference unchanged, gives -0.22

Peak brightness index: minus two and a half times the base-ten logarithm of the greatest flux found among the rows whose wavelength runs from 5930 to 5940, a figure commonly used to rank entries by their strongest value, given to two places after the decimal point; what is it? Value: -5.17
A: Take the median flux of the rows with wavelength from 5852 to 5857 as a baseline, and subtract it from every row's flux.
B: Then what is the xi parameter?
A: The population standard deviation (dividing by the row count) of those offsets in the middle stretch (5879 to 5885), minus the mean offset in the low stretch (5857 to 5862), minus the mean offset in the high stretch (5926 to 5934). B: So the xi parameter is 3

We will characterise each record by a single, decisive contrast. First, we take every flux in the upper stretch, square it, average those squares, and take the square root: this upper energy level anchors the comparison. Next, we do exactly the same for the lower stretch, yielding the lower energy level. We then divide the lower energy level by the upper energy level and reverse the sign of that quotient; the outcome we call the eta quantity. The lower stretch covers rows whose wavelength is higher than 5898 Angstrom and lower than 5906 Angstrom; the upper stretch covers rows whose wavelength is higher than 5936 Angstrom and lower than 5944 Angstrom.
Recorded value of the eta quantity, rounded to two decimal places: -0.98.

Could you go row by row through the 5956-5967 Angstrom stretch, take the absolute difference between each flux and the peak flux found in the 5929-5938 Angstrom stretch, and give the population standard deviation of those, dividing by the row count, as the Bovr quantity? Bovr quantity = 1.2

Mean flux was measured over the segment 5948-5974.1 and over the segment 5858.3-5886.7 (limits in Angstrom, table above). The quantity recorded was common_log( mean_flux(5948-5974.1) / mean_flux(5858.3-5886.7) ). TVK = 0.007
